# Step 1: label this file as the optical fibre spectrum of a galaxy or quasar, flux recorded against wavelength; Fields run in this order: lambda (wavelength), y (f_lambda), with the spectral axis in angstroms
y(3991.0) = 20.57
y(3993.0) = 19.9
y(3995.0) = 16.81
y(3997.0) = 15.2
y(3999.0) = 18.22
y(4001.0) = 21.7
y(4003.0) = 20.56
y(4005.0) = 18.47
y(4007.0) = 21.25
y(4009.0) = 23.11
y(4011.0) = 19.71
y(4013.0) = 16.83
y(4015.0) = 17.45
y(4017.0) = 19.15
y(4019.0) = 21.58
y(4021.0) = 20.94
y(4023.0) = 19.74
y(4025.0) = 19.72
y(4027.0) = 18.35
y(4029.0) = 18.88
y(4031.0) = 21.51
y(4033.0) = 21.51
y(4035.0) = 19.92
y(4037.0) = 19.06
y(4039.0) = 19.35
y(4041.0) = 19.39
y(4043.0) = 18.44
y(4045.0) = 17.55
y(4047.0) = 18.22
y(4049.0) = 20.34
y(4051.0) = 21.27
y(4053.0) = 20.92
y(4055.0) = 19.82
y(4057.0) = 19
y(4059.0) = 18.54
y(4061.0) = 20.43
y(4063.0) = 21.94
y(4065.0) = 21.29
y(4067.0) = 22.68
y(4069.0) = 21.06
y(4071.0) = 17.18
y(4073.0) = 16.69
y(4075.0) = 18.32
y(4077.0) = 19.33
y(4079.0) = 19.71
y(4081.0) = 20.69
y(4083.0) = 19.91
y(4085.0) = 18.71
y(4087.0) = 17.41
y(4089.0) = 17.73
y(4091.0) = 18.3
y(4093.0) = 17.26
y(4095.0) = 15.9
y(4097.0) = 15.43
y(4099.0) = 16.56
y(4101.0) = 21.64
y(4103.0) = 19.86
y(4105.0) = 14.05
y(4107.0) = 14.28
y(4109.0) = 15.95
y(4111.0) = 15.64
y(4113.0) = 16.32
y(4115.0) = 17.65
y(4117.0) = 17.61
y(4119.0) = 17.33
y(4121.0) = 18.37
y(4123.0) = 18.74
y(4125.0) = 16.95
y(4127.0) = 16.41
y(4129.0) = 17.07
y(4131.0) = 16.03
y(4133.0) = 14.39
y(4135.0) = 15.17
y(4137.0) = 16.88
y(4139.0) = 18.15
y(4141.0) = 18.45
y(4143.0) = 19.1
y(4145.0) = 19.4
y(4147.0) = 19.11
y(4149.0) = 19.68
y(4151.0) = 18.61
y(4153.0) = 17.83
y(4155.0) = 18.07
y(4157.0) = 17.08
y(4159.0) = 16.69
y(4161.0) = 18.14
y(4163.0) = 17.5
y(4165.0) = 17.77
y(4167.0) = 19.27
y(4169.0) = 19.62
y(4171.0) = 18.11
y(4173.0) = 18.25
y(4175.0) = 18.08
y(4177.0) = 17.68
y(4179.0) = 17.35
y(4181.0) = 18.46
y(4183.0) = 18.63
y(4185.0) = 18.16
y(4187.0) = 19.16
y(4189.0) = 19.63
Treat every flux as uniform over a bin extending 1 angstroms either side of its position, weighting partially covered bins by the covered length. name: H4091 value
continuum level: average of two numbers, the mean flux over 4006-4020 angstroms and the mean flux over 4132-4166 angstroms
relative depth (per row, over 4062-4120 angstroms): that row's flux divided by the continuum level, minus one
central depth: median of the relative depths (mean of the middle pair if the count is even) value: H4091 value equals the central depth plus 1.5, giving 1.44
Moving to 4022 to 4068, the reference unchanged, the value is 1.55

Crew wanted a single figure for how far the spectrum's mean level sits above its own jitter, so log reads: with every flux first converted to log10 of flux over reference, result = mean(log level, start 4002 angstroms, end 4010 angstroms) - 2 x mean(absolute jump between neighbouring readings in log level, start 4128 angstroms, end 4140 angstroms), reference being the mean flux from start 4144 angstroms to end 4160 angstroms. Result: -0.01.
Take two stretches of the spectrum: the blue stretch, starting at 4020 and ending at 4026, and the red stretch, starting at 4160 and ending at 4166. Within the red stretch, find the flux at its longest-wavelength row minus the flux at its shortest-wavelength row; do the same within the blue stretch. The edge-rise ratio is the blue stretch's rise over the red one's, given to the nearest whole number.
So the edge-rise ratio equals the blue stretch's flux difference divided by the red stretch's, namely 3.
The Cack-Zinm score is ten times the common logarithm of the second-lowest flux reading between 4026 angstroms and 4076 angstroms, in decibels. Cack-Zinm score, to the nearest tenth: 12.4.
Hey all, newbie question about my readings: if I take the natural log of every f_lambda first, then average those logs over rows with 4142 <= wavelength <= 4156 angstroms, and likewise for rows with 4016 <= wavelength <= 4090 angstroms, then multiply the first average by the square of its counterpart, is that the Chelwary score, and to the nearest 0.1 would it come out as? 26.0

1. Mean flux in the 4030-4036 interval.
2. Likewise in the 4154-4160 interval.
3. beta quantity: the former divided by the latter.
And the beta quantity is 1.21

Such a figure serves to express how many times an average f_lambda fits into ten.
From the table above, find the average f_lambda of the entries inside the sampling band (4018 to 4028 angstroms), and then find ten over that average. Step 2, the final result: 0.50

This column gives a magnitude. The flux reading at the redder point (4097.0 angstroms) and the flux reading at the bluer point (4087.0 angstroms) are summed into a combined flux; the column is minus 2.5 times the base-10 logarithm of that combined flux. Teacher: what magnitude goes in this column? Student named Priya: -3.79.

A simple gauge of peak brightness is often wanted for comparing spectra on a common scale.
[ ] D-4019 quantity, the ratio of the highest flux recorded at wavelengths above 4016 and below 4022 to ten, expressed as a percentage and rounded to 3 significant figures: 216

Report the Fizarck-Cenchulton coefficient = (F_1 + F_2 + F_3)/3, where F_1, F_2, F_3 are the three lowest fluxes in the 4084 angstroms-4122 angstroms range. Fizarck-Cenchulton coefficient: 14.6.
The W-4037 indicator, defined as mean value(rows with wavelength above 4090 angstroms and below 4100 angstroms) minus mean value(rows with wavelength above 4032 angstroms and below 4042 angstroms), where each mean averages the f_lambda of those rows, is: -3.2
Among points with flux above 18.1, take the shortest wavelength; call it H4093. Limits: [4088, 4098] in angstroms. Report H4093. 4091.0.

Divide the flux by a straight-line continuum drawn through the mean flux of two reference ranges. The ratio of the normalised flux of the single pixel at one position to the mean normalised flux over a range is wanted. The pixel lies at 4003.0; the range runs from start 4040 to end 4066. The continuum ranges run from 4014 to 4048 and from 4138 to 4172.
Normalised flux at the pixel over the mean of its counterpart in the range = 1.02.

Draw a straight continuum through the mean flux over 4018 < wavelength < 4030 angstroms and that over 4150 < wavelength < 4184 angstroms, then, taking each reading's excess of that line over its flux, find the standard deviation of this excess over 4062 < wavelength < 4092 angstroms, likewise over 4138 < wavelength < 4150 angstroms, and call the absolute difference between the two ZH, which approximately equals 1.2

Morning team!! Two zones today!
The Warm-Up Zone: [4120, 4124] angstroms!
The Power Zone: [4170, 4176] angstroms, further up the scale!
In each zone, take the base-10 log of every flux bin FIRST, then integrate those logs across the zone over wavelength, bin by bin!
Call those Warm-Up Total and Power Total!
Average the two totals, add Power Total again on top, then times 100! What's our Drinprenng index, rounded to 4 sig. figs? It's 1387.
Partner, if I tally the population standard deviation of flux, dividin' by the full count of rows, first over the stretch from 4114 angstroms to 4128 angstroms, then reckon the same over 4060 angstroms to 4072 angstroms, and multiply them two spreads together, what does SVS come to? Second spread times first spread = 1.3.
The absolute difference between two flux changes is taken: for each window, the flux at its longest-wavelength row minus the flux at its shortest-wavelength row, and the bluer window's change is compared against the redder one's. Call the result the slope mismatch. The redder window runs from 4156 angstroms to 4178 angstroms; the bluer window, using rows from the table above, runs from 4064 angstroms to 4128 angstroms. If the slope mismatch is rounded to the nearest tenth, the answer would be 5.5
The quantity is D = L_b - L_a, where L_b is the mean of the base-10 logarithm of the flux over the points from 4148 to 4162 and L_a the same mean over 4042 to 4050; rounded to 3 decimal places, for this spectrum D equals -0.015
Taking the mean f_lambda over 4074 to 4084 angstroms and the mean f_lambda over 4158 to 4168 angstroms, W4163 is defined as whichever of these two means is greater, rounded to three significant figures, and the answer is 19.6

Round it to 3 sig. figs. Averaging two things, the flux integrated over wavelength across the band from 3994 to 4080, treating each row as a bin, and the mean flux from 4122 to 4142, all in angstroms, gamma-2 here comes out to 850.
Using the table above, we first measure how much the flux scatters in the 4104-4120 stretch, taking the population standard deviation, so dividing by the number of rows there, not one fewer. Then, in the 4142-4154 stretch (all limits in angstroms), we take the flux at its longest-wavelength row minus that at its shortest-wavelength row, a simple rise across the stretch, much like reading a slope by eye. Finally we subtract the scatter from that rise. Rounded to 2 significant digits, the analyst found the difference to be -2.6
